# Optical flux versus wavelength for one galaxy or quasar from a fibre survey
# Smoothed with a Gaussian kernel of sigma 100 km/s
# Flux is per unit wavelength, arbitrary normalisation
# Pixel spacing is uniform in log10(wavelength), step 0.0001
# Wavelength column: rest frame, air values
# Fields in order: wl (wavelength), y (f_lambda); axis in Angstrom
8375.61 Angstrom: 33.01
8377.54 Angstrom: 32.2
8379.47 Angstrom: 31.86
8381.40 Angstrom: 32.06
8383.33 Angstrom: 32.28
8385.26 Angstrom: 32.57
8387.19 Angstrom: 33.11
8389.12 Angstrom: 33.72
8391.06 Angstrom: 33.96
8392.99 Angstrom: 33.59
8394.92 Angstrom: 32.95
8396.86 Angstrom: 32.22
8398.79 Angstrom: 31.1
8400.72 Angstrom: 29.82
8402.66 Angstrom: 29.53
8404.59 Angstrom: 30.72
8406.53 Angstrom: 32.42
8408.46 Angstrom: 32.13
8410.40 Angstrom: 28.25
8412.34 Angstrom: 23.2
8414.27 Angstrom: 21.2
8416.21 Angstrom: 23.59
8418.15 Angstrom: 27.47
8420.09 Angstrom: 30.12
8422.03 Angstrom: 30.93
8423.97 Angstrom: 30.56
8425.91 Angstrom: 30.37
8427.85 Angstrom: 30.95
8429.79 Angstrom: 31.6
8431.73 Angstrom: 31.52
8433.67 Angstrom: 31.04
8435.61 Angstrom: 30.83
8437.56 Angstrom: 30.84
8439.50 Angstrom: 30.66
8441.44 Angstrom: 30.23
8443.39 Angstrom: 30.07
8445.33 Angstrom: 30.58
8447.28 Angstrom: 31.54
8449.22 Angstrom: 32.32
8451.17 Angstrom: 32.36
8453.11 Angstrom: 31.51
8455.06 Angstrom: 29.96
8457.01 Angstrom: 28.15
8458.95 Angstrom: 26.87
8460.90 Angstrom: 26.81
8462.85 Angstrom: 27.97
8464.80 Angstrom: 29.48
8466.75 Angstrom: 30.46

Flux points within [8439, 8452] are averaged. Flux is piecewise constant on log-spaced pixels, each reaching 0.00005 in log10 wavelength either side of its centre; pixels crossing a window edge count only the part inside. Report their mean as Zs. 31.1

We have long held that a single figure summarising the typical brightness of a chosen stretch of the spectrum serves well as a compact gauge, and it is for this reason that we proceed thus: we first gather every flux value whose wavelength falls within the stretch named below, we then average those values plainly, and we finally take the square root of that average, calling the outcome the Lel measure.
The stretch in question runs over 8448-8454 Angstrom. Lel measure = 5.66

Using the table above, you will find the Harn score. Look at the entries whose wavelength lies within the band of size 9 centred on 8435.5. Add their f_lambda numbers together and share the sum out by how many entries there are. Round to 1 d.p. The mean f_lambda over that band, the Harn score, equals 31.0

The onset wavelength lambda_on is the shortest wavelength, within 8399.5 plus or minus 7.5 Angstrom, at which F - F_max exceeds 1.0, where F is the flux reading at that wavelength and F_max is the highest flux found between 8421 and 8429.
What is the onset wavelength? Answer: 8392.99 Angstrom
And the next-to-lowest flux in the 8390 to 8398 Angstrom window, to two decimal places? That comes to 32.95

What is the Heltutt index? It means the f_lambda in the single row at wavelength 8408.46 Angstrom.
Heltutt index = 32.13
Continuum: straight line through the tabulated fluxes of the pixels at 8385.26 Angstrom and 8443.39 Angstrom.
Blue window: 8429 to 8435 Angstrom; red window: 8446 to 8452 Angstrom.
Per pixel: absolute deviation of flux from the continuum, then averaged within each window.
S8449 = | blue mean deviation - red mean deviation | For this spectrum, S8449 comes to 1.4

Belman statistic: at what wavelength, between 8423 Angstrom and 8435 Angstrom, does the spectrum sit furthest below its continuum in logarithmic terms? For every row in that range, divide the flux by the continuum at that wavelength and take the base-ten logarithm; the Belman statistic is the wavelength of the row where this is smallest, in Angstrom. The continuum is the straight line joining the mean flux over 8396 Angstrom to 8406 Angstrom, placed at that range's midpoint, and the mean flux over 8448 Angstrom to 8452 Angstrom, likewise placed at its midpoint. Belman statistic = 8425.91 Angstrom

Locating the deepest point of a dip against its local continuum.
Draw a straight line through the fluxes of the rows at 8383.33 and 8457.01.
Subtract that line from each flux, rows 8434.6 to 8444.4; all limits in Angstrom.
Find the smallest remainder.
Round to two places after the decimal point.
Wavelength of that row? 8443.39 Angstrom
